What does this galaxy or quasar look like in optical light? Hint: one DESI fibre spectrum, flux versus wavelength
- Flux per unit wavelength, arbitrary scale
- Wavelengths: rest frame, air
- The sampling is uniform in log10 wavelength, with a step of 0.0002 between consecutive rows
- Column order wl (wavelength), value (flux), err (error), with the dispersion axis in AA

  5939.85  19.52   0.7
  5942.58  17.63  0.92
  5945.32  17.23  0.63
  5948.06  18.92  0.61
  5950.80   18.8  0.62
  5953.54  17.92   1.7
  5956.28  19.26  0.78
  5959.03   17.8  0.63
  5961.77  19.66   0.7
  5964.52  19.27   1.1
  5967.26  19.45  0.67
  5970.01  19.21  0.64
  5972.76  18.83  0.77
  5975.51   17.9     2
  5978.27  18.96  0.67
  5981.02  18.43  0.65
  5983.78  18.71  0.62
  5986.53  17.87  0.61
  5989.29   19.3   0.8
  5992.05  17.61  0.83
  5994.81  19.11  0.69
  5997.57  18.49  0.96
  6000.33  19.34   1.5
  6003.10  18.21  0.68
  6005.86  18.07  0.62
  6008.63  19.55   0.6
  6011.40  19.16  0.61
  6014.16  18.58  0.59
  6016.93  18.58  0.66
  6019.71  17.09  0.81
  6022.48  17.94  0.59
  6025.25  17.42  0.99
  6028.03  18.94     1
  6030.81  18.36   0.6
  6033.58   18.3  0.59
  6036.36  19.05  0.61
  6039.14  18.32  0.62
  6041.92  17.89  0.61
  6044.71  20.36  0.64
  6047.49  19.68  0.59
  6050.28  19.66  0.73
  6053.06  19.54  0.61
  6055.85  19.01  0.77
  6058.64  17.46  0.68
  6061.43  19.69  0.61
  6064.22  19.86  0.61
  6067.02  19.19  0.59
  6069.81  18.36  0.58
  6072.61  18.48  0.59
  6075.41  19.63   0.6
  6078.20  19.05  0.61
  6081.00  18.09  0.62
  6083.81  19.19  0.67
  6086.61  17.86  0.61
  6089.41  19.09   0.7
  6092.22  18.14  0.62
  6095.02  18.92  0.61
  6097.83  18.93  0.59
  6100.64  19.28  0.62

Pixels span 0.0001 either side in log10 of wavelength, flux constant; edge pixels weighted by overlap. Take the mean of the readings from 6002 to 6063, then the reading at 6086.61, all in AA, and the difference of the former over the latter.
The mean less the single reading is 0.82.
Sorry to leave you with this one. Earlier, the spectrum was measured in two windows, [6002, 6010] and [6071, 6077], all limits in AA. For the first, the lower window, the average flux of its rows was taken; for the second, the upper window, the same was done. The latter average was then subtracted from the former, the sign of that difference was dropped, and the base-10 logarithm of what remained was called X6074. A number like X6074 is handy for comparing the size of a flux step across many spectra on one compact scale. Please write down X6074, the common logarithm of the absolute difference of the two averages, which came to -0.4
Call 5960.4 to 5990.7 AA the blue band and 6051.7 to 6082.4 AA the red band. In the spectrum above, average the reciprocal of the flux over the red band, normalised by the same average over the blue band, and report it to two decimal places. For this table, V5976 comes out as 1.00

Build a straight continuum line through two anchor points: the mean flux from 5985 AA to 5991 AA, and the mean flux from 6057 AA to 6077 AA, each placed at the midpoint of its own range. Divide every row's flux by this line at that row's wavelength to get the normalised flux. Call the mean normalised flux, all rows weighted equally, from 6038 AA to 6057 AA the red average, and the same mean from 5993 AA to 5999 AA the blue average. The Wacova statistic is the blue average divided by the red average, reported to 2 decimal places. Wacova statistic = 0.99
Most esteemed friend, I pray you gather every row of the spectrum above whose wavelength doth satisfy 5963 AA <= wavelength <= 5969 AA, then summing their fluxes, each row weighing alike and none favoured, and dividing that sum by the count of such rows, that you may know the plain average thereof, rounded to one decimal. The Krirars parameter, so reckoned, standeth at 19.4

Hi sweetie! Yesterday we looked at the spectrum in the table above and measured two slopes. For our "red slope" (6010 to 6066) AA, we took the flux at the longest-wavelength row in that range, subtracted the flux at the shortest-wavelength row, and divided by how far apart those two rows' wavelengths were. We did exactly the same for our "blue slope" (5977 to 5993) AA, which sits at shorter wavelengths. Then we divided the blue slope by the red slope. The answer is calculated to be -7.4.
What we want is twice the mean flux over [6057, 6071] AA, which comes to 37.8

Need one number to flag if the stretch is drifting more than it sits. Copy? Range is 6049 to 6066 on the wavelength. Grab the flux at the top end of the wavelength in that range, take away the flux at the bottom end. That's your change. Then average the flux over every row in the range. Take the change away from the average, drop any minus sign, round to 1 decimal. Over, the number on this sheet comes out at 19.0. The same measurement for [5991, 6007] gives 18.0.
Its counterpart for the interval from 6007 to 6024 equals 20.1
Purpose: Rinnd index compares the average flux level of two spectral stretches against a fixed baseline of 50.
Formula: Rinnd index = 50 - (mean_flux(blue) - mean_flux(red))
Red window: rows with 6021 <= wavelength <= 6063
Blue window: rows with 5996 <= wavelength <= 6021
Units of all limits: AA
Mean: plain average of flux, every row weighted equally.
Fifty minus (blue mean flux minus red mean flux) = 50.2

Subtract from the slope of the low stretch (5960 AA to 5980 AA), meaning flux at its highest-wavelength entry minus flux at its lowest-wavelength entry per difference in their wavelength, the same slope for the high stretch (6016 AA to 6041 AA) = -0.03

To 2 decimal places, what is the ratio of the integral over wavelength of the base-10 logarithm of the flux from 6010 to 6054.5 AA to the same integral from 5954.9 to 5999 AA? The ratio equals 1.01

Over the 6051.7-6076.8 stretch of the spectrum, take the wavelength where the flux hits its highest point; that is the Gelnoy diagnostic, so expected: 6064.22 AA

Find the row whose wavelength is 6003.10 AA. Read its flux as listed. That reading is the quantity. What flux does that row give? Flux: 18.21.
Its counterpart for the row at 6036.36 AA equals 19.05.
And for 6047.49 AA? 19.68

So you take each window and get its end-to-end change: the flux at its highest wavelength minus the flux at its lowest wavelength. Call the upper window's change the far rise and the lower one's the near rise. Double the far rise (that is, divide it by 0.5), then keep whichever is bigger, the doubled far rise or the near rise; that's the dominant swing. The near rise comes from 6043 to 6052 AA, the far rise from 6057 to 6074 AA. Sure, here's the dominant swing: 2.0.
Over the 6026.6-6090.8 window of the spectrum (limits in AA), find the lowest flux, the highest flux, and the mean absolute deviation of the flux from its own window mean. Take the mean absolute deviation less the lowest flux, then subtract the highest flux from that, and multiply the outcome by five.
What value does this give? -186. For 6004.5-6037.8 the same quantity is -180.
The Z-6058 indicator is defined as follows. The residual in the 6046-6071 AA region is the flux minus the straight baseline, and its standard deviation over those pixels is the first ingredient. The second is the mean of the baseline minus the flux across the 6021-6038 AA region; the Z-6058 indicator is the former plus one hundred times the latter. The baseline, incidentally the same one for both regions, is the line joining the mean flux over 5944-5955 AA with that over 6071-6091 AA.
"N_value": 23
